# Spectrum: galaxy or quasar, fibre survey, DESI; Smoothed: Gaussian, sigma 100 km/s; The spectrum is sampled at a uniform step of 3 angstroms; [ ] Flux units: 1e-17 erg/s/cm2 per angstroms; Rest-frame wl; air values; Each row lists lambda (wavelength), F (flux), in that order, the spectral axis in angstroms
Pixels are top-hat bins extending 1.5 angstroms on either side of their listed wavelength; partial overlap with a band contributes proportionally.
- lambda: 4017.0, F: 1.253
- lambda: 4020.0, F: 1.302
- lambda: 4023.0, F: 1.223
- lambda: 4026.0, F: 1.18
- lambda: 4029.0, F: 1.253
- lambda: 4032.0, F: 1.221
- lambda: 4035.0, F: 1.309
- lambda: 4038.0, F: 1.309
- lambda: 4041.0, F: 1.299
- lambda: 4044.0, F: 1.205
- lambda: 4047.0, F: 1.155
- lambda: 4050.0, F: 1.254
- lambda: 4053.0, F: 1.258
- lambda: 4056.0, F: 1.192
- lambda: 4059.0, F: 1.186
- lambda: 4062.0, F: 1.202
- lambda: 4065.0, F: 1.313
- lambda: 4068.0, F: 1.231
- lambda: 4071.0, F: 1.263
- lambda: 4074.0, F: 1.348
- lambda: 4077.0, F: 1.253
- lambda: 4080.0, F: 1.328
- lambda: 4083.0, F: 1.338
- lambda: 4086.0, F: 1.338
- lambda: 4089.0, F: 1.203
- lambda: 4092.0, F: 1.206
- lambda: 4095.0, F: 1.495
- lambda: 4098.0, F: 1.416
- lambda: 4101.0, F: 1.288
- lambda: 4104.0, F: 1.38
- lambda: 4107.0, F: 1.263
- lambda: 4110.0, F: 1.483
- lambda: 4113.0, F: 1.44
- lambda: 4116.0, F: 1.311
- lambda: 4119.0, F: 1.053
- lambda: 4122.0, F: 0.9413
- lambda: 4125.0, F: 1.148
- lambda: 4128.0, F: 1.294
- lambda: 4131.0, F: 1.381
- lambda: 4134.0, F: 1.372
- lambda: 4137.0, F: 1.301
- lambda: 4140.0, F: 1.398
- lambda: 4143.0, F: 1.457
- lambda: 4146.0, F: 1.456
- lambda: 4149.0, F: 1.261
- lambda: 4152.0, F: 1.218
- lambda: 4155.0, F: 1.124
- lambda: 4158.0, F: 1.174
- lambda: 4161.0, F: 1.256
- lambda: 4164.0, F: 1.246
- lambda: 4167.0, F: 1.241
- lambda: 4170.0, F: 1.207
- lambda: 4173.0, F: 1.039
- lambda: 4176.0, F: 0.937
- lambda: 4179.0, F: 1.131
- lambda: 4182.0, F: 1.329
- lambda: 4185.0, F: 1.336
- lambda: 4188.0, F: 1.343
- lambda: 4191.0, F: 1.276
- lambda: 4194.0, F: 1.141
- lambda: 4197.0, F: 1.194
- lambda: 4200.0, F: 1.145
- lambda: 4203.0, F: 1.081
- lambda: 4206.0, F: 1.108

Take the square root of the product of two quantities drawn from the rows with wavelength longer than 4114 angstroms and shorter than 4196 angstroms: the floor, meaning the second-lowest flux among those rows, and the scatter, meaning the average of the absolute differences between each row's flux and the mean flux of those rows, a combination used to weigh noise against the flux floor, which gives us 0.322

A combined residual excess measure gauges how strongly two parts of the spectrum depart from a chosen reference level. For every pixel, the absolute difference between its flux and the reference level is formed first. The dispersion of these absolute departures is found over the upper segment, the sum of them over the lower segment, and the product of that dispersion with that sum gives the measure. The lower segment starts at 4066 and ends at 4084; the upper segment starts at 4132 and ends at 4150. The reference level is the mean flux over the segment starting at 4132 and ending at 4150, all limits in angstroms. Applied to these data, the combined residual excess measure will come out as 0.02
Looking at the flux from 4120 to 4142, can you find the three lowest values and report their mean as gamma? 1.13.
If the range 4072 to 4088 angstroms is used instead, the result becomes 1.31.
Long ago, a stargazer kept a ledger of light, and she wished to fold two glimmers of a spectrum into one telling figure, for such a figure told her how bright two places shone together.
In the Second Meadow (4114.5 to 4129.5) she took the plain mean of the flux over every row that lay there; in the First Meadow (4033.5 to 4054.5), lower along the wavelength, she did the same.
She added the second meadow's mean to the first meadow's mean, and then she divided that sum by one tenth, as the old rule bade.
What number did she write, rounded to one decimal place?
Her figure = 24.1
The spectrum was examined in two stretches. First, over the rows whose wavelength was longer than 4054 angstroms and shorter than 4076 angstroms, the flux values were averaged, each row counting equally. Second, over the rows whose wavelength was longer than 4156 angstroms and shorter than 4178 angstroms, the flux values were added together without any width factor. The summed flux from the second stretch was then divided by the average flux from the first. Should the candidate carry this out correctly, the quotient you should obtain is 6.49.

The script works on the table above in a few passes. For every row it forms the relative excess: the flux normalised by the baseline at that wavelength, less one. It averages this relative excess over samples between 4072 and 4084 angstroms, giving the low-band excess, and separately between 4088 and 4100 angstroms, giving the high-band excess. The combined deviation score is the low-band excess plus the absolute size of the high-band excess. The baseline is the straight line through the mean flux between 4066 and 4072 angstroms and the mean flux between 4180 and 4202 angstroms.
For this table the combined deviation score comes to 0.12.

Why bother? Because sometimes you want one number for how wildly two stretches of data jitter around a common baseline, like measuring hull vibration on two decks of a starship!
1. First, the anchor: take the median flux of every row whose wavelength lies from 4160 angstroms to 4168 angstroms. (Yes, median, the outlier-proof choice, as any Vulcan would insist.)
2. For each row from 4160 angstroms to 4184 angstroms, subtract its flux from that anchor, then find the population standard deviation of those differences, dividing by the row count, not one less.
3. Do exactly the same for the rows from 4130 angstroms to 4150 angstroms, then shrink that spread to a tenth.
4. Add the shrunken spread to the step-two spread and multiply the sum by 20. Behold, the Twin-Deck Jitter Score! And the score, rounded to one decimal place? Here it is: 2.6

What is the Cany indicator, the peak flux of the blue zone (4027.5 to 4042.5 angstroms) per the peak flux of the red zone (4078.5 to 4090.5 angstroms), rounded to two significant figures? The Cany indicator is 0.98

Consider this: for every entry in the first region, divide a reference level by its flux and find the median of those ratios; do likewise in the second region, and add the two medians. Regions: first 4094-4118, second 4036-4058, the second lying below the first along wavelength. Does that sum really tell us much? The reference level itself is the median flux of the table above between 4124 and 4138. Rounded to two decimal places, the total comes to 1.97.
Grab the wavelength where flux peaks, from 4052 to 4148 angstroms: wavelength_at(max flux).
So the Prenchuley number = 4095.0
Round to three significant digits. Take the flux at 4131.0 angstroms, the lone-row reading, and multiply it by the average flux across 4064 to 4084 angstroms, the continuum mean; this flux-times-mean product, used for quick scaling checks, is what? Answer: 1.79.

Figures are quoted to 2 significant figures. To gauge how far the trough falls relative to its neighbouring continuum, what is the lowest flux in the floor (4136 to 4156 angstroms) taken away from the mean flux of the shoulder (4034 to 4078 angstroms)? 0.13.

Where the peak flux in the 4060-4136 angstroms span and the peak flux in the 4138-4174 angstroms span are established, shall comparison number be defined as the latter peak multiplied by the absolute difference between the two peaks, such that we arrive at 0.06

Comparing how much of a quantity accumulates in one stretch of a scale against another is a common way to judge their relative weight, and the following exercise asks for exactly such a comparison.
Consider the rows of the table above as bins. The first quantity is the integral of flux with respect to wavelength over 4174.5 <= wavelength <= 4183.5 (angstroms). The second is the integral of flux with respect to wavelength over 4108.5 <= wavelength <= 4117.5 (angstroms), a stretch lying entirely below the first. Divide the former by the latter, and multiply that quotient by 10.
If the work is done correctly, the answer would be 8.0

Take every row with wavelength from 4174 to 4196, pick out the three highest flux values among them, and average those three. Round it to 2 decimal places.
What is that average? 1.34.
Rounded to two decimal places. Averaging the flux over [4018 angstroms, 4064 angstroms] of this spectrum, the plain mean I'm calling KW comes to 1.24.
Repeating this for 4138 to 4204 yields 1.23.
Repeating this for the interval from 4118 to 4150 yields 1.28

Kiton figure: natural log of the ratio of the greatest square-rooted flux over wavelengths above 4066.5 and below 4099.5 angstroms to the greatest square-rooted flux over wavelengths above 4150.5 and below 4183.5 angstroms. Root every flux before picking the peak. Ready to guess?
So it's 0.059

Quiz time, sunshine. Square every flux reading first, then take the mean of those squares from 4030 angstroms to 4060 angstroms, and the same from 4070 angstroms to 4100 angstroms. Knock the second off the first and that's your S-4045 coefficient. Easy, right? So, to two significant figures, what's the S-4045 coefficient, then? -0.21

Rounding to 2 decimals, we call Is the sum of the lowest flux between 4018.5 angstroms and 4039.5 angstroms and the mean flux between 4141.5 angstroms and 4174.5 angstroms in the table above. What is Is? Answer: 2.42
